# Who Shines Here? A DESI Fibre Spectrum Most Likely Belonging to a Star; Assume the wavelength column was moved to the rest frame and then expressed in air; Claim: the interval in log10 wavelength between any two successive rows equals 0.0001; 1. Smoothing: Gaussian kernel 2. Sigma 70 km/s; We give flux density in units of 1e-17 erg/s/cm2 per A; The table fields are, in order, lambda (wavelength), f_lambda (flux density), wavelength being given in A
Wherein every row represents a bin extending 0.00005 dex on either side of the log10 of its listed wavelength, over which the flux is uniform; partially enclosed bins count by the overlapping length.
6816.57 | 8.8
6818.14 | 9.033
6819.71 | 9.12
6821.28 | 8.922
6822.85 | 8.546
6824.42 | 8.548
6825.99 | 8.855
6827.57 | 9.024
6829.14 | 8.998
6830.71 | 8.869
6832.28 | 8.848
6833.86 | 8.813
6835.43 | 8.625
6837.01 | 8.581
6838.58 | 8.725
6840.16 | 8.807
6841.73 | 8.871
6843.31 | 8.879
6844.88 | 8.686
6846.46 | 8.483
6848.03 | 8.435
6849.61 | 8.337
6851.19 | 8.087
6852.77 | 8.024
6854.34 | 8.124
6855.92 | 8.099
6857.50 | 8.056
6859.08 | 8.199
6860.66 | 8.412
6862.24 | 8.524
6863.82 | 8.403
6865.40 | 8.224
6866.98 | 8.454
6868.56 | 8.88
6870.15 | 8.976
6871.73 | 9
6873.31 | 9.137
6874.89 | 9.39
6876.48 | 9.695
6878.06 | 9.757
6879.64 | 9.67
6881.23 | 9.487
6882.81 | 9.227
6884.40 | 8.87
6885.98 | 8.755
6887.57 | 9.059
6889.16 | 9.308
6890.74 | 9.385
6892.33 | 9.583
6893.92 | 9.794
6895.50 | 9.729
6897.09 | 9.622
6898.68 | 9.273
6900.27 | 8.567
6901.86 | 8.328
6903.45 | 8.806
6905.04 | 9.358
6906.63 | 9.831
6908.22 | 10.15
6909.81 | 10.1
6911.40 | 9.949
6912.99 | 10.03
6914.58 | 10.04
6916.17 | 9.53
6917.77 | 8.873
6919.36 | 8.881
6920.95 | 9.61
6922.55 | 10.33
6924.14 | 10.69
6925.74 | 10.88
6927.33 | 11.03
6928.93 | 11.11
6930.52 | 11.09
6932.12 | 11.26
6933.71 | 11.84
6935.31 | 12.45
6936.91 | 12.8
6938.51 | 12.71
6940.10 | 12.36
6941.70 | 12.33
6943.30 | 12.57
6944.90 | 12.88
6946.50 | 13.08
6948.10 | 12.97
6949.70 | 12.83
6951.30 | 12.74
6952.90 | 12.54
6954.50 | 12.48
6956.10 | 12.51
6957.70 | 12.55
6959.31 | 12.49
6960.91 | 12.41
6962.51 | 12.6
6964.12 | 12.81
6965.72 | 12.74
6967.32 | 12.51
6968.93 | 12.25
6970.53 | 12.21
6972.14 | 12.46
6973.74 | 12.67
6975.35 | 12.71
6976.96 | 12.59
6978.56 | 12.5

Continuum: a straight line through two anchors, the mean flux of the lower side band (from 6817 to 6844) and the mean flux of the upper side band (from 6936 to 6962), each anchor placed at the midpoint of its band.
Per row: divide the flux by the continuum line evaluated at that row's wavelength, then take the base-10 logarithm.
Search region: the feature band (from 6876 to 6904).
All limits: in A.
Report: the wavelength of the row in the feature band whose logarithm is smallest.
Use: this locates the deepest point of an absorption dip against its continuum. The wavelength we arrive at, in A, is 6901.86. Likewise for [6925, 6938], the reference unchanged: 6925.74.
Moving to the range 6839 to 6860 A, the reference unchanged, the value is 6857.50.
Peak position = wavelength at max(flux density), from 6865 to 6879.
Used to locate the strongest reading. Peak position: 6878.06 A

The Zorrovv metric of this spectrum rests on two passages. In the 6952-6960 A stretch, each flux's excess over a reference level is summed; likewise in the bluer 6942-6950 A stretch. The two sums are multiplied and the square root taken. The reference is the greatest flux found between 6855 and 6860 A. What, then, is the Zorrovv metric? 22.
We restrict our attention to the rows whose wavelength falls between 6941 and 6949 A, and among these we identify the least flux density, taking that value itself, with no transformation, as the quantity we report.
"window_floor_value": 12.33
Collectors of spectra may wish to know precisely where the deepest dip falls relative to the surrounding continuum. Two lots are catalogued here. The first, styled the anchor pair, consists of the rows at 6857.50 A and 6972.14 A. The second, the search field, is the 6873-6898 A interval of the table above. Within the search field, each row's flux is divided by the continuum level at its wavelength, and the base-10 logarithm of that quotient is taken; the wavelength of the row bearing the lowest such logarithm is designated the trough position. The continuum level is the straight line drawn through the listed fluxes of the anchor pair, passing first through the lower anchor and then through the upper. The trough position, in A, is 6885.98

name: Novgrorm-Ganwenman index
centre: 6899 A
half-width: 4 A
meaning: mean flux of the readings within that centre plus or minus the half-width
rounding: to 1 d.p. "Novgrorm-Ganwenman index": 9.1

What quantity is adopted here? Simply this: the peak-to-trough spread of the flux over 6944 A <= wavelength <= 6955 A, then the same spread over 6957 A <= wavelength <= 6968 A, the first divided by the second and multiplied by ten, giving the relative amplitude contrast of 15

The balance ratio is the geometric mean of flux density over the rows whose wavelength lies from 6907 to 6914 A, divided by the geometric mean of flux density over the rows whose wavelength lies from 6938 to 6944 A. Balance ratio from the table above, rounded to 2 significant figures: 0.81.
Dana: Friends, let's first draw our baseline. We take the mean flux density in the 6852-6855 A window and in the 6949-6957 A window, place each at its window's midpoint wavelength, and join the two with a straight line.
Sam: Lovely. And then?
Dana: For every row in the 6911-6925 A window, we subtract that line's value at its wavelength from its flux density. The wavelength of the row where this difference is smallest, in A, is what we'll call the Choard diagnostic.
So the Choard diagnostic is 6919.36 A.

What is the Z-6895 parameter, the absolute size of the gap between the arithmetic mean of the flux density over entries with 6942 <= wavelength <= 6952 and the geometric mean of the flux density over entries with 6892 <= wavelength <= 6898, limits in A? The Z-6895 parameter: 3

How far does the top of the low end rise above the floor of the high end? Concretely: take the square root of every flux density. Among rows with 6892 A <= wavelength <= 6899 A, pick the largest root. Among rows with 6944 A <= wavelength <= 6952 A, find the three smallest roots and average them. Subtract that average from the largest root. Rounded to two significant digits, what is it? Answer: -0.45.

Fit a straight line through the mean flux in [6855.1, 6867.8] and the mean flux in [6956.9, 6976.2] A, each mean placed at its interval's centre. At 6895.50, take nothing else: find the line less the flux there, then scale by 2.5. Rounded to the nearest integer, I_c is 0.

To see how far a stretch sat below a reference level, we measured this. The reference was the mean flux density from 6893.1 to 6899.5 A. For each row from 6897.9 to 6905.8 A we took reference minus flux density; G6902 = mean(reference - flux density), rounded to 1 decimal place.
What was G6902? 0.7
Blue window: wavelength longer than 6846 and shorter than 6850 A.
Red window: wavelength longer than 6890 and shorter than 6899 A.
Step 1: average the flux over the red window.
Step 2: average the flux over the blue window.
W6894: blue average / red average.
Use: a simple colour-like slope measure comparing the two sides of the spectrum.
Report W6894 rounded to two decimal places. 0.88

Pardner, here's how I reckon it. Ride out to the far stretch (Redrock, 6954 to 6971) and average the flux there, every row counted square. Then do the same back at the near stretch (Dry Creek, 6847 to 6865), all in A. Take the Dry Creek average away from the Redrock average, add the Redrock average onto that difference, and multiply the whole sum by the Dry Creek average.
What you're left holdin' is 138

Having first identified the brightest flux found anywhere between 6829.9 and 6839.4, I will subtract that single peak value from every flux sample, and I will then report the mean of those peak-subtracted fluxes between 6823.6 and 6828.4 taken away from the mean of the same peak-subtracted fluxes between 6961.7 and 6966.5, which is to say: 3.91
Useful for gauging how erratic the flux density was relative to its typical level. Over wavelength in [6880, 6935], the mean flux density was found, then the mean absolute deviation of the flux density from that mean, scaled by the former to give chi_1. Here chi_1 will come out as 0.069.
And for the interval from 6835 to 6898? 0.052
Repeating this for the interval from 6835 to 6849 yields 0.015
